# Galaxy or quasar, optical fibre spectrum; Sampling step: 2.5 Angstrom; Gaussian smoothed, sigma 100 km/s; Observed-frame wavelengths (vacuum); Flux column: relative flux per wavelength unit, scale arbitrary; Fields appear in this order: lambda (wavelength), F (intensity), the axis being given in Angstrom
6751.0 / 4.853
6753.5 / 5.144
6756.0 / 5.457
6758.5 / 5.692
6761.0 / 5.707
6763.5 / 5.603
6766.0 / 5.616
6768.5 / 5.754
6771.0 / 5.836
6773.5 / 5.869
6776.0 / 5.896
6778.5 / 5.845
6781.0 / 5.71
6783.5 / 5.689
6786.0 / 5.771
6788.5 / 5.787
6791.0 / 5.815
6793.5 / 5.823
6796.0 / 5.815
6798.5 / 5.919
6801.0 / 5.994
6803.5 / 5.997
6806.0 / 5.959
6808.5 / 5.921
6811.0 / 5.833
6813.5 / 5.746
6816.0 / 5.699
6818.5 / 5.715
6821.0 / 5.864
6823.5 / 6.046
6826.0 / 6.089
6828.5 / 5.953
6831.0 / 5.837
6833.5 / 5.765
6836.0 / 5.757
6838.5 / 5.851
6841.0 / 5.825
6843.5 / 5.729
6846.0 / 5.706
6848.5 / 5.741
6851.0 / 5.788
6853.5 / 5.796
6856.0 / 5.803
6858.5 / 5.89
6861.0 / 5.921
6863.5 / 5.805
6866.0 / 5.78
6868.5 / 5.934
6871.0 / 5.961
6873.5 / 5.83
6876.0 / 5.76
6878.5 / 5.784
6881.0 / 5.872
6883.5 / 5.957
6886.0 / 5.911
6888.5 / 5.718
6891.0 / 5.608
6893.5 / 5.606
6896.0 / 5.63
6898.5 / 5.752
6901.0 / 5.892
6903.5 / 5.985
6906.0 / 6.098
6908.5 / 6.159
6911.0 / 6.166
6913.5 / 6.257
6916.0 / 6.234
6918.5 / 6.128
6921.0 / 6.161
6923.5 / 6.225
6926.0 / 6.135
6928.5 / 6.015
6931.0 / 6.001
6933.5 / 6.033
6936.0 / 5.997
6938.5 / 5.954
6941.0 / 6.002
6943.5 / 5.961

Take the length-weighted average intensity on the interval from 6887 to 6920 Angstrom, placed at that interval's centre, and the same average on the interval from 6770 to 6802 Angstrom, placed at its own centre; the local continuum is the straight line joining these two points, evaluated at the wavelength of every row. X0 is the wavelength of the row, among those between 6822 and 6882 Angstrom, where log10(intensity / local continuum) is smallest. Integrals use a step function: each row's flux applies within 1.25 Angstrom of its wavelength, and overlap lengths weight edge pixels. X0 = 6846.0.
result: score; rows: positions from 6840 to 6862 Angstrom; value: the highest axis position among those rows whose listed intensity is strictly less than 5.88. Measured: 6856.0 Angstrom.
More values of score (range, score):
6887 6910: 6898.5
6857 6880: 6878.5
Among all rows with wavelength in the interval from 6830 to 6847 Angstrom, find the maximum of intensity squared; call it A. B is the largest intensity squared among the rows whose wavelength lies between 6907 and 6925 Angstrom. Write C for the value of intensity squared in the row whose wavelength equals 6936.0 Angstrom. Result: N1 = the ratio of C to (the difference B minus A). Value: 7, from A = 34.2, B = 39.2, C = 36.0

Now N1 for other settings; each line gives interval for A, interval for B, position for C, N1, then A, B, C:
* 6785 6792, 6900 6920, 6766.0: 6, 33.8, 39.2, 31.5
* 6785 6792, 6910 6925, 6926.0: 7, 33.8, 39.2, 37.6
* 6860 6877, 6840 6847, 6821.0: -21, 35.5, 33.9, 34.4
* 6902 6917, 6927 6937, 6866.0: -12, 39.2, 36.4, 33.4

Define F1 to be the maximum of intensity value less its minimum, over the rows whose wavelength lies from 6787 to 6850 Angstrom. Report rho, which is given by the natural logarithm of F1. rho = -0.9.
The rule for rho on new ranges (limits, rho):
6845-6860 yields -1.7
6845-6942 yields -0.4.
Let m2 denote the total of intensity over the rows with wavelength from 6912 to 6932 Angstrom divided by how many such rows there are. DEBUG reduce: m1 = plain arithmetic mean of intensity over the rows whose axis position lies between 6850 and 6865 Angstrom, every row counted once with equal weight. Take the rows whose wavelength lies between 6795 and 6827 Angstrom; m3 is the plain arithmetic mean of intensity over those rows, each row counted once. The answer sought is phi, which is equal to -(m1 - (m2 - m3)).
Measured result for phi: -5.58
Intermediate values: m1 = 5.83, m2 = 6.14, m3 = 5.892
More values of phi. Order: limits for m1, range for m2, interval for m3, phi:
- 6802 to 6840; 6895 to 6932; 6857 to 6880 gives -5.66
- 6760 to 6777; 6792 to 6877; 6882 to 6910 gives -5.75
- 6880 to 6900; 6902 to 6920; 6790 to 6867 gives -5.45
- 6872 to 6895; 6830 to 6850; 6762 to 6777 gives -5.77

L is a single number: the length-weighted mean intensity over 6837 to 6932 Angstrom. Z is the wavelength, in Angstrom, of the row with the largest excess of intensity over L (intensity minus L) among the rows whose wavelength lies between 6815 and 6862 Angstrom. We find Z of 6826.0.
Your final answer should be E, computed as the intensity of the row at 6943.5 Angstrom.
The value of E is 5.961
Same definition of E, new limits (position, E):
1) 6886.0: 5.911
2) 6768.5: 5.754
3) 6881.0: 5.872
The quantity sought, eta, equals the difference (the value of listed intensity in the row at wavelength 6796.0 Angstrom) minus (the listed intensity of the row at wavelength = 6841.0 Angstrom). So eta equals 0.0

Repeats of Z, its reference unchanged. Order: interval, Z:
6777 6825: 6823.5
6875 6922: 6913.5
